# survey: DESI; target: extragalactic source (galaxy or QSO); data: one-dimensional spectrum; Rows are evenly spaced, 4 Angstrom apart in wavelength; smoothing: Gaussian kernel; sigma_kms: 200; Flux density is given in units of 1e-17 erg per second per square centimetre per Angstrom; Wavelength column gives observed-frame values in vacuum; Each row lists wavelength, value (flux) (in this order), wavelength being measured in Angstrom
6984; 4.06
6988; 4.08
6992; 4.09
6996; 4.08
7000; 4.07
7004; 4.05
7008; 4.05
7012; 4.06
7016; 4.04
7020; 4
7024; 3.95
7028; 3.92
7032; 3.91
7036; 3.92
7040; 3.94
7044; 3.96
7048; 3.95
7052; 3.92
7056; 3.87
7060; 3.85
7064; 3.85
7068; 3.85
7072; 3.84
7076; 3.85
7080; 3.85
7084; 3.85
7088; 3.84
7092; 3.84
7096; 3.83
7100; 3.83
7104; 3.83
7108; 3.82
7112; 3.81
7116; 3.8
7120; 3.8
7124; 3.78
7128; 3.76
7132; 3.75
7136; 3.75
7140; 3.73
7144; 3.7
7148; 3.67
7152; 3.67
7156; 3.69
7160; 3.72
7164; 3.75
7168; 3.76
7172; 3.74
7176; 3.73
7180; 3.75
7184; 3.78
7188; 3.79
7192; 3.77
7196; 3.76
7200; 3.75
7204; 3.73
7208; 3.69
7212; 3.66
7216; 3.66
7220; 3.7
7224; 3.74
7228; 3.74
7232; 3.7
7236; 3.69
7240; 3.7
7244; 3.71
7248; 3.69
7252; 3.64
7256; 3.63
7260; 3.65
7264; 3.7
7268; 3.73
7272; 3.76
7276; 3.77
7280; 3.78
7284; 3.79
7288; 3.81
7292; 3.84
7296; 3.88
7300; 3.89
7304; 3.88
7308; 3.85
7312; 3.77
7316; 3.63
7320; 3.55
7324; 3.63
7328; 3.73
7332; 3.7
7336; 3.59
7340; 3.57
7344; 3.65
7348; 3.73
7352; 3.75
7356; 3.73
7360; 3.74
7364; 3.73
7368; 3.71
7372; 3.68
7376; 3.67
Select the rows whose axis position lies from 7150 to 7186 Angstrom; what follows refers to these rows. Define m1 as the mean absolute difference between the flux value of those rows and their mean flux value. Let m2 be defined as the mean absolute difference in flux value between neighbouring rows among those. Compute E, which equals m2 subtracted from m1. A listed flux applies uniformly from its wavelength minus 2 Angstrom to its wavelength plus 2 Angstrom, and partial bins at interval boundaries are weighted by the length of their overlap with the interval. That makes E 0.005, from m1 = 0.026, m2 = 0.021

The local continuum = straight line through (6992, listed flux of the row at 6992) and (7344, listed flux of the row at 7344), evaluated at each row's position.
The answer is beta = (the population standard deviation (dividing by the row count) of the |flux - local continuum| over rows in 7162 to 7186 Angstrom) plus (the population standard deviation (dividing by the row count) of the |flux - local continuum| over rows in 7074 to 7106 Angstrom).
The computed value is 0.025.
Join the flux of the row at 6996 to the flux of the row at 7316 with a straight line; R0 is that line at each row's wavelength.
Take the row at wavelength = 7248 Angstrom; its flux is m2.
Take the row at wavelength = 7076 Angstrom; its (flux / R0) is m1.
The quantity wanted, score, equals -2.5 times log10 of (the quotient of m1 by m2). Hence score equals 1.45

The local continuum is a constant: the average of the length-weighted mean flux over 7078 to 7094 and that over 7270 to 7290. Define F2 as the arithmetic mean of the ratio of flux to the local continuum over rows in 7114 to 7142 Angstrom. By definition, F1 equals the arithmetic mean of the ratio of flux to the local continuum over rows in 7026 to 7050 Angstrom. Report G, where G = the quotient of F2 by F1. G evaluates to 0.96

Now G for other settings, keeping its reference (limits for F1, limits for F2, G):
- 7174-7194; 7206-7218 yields 0.98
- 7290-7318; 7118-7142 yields 0.98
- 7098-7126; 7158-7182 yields 0.98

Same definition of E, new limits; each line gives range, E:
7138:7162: -0.002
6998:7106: 0.054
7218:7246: -0.002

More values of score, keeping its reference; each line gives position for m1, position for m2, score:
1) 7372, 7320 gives 1.34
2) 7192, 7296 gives 1.48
